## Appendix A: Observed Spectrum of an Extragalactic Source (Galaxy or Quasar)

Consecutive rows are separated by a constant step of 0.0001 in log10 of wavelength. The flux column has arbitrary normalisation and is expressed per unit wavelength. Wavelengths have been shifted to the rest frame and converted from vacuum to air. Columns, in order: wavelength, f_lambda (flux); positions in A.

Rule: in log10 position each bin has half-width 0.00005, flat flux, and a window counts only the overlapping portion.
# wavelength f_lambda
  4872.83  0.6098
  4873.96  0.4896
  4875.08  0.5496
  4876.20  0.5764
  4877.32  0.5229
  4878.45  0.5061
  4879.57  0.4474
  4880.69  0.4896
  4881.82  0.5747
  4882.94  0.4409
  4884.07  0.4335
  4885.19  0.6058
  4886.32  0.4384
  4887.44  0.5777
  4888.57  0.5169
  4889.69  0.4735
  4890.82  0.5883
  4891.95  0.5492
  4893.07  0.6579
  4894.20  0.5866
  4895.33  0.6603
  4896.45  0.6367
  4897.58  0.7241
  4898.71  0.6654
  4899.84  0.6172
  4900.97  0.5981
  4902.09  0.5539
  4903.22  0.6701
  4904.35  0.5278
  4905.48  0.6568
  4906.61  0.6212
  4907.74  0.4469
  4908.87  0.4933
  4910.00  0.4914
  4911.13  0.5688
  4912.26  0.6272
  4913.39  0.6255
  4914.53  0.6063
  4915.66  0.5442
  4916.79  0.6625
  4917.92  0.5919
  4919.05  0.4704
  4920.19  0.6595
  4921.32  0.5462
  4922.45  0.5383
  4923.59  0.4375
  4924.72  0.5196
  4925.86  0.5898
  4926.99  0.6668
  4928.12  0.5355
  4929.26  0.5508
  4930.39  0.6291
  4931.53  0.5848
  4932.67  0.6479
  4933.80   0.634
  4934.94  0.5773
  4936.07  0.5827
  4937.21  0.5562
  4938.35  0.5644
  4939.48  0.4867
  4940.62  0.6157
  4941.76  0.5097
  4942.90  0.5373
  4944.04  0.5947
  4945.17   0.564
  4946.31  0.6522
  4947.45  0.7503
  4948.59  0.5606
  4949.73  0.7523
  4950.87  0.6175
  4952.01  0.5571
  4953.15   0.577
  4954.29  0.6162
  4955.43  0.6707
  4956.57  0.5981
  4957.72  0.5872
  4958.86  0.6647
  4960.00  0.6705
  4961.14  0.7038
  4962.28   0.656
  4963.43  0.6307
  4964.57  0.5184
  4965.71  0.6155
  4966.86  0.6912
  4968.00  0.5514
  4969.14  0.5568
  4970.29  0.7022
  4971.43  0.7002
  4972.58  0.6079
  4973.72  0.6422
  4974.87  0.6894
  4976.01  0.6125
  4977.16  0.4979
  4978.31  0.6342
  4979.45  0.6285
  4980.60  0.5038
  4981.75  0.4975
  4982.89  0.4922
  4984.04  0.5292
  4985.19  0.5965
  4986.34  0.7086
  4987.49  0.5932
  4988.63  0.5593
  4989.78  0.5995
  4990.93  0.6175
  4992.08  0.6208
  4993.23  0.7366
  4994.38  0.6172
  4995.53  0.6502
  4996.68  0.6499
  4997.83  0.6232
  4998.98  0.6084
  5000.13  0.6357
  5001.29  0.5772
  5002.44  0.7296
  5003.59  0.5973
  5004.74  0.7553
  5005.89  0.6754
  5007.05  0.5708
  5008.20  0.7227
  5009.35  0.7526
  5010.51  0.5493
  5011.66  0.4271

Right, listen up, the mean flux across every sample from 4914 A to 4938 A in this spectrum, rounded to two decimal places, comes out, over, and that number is 0.58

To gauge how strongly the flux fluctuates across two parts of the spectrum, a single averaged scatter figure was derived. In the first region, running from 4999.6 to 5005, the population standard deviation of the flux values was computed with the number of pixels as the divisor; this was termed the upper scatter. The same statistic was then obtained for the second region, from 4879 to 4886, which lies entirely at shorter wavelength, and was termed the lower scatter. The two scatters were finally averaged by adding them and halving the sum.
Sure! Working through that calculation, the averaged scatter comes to 0.069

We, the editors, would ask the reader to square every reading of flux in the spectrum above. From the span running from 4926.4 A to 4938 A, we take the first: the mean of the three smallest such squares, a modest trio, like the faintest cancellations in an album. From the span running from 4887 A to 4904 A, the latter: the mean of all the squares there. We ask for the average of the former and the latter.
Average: 0.335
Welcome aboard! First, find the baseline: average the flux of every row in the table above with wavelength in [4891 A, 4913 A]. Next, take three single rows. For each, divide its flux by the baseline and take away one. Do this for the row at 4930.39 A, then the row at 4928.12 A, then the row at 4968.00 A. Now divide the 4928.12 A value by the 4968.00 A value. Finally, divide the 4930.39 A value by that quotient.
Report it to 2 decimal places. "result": 0.04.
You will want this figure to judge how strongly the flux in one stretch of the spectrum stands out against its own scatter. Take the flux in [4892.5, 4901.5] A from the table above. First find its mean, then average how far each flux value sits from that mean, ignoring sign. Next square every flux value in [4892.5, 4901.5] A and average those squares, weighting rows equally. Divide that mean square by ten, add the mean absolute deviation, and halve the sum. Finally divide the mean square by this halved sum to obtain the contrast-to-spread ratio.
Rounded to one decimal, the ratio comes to 11.1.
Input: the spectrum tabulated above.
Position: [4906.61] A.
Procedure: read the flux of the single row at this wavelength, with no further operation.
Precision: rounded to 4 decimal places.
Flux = 0.6212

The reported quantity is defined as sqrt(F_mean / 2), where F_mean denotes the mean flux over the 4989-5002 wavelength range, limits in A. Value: 0.561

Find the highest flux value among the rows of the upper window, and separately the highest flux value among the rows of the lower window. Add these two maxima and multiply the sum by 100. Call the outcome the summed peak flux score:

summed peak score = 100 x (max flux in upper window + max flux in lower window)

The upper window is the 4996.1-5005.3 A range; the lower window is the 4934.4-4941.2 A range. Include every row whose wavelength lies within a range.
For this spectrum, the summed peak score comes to 137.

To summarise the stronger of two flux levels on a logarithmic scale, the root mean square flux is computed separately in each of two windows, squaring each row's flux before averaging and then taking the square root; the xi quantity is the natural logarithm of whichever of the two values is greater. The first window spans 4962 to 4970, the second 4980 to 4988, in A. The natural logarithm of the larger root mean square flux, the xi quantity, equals -0.50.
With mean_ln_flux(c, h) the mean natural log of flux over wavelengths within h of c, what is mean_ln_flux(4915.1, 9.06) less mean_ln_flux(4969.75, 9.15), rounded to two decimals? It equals -0.12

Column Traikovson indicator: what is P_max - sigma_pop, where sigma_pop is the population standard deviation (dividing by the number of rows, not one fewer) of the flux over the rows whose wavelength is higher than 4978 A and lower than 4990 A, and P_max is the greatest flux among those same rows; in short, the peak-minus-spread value 0.644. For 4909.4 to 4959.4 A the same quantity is 0.688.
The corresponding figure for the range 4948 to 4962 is 0.694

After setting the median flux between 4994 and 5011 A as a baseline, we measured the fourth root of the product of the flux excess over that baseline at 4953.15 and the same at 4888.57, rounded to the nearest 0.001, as 0.289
